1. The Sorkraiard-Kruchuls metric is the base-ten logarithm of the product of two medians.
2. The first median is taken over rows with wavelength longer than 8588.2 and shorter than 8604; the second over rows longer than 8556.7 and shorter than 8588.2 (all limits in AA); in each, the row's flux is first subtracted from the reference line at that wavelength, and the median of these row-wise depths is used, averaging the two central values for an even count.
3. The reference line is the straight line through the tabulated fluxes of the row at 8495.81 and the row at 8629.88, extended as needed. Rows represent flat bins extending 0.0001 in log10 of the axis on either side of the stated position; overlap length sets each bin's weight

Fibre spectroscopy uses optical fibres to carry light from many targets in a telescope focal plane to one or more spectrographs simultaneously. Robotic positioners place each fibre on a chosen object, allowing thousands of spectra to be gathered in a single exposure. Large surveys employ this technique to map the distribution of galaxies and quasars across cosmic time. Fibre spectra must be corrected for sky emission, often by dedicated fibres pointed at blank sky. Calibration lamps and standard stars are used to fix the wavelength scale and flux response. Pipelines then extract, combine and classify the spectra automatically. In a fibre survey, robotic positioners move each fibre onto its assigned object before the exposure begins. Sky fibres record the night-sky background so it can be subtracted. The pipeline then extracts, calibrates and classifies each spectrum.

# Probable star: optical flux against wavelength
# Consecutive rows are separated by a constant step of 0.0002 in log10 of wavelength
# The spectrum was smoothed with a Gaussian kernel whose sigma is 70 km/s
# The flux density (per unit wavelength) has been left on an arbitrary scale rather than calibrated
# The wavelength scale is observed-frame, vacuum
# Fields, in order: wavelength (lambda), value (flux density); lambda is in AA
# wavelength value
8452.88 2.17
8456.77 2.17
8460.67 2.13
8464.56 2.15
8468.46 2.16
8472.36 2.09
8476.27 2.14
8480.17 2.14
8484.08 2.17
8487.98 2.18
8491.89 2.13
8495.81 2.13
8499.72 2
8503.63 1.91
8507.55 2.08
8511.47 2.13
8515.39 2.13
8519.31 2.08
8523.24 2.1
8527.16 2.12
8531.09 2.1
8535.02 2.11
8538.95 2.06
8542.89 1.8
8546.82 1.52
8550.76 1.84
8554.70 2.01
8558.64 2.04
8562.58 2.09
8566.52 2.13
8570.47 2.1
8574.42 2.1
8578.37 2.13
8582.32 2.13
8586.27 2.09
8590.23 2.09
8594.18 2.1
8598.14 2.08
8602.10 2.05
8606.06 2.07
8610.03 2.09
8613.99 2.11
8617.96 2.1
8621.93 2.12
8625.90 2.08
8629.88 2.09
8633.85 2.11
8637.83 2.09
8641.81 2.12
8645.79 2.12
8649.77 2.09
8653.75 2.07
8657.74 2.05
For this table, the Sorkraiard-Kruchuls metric -4.0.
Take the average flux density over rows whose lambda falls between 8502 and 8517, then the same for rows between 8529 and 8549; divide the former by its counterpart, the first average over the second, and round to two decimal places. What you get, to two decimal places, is 1.08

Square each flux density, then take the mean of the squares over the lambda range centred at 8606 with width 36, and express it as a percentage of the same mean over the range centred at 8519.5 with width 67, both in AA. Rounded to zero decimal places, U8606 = 106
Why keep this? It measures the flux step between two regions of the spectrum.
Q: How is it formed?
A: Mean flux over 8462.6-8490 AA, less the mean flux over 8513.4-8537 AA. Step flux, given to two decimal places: 0.04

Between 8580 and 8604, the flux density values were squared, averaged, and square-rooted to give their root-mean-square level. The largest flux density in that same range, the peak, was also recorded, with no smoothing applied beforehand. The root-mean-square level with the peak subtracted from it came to -0.04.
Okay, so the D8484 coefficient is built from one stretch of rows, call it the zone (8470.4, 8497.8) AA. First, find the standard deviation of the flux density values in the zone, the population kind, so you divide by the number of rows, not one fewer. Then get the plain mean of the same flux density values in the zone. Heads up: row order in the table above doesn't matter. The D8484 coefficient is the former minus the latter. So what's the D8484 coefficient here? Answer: -2.11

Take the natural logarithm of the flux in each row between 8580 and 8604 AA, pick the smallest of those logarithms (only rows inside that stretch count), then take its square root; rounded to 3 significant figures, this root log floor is 0.847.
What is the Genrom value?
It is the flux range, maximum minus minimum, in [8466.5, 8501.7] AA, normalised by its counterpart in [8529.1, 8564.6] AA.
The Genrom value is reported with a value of 0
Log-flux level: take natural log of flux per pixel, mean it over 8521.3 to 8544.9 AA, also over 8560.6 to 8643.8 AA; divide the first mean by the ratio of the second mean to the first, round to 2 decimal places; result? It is 0.69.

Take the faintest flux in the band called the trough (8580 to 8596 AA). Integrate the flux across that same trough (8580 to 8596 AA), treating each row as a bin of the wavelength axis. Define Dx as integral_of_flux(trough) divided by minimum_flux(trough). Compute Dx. 16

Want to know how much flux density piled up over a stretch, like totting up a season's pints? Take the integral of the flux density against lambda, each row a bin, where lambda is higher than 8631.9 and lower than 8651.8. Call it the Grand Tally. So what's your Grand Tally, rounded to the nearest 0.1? 41.9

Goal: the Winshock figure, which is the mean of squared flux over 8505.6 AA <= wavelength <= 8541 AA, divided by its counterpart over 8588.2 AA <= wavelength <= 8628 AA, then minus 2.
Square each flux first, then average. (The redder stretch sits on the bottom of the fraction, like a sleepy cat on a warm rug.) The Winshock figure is -0.99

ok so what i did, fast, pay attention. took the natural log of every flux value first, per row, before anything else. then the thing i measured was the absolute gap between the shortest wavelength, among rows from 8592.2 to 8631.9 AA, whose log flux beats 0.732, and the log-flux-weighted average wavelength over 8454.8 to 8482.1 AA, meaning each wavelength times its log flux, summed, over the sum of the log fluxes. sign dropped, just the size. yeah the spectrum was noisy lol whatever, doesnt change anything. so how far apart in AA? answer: 125.8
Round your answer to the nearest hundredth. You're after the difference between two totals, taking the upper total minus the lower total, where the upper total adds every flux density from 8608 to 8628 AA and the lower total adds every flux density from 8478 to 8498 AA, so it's -0.25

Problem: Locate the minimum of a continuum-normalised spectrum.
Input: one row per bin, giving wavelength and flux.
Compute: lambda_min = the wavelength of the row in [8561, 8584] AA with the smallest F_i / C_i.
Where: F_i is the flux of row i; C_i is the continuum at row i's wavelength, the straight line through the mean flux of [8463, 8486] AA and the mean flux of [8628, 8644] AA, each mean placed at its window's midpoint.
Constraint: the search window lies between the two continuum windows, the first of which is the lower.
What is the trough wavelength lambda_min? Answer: 8562.58 AA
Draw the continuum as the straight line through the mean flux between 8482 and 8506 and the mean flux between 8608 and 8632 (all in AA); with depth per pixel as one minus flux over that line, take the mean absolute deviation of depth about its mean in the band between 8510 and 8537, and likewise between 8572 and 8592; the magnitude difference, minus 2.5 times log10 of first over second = 0.20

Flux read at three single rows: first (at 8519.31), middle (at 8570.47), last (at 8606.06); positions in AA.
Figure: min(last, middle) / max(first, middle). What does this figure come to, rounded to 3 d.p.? 0.986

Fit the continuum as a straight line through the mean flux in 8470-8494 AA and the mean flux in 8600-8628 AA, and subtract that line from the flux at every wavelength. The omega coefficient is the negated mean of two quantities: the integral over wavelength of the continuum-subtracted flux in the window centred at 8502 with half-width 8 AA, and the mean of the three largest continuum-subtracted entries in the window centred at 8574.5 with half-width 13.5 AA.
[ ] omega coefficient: 0.8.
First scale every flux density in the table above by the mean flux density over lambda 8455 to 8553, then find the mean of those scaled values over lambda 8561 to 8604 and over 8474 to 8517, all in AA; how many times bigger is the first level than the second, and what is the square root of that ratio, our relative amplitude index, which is 0.999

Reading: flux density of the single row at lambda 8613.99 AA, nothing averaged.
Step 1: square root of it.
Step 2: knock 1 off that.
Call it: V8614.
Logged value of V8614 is 0.453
